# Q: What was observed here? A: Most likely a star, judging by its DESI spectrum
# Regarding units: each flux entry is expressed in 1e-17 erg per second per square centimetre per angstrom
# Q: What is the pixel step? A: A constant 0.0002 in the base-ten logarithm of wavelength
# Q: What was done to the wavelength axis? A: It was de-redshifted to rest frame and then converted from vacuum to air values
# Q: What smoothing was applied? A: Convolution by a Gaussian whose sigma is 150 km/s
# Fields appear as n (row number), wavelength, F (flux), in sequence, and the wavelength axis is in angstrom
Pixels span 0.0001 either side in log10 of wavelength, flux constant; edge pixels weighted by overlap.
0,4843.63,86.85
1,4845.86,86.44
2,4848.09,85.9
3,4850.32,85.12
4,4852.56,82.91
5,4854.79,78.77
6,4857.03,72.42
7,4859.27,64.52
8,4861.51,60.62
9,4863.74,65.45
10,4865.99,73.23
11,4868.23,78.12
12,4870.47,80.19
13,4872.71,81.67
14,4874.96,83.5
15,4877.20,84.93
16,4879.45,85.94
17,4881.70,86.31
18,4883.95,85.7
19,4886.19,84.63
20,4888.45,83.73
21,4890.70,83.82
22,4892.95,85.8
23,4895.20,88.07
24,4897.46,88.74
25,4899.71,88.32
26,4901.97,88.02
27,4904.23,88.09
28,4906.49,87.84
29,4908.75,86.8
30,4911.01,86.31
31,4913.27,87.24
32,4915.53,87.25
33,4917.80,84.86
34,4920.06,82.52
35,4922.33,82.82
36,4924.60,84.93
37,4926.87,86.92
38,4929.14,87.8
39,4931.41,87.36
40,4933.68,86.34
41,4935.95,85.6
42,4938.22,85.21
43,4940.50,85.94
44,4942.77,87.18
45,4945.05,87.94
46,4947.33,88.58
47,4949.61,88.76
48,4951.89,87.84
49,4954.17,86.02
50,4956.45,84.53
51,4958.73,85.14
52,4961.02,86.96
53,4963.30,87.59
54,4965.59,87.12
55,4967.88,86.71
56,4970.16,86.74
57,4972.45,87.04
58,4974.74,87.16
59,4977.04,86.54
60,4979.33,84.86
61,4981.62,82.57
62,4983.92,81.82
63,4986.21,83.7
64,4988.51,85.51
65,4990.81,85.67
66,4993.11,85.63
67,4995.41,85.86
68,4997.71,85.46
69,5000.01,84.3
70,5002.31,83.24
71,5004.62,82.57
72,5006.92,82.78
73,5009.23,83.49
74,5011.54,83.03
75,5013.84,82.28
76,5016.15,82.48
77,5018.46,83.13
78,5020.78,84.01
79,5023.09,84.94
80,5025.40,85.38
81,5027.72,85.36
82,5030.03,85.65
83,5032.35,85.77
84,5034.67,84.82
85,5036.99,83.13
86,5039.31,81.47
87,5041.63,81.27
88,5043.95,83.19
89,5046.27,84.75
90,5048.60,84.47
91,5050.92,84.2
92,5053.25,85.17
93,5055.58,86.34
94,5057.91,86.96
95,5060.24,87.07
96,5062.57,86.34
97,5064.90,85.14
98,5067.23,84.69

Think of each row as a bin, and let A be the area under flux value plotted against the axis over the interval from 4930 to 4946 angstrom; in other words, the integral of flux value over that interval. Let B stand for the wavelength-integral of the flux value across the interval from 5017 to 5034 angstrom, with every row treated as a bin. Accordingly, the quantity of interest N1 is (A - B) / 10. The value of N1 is -6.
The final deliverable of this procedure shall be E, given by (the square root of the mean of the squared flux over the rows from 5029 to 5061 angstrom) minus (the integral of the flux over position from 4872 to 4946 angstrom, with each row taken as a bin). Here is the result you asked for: -6281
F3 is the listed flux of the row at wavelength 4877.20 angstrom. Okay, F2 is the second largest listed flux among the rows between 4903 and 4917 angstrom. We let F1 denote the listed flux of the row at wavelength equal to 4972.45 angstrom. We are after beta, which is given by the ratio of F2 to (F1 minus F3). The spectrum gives 42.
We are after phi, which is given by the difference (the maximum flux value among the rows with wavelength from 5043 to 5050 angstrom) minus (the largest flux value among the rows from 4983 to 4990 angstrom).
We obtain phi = -0.8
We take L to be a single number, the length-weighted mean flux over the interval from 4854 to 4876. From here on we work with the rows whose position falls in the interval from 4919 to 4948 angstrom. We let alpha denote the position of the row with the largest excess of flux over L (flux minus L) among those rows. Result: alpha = 4947.33 angstrom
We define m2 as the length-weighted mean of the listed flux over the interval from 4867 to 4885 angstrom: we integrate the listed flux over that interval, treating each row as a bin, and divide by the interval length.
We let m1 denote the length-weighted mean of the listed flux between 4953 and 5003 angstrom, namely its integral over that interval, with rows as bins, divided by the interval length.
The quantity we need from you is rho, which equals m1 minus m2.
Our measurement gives 2.3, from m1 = 85.5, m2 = 83.2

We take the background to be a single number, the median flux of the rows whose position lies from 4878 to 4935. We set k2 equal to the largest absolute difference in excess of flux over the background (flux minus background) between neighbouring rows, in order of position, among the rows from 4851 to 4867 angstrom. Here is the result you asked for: 7.9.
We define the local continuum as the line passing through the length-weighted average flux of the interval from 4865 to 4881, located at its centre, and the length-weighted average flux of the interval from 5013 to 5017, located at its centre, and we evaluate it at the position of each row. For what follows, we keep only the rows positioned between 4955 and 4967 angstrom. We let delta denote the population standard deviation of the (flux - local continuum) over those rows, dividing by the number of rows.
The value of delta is 1.2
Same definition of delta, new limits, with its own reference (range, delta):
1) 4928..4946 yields 1.0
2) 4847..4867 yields 8.9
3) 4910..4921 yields 1.8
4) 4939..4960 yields 1.5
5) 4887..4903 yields 2.0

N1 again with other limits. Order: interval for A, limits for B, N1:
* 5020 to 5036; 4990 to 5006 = 1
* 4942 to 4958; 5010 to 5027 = -3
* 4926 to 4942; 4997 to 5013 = 5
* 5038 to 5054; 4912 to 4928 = -3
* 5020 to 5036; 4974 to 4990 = 1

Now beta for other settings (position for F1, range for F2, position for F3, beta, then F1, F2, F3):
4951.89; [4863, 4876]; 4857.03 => 5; 87.84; 81.67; 72.42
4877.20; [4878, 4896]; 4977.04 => -54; 84.93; 86.31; 86.54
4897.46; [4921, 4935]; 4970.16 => 44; 88.74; 87.36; 86.74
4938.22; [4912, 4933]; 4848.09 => -127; 85.21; 87.36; 85.9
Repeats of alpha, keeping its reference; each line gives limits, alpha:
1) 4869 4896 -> 4895.20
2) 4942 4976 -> 4949.61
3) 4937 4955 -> 4949.61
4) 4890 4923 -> 4897.46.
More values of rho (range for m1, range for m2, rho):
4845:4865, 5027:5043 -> -8.3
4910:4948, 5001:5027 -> 2.7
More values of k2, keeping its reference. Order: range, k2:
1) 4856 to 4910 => 7.9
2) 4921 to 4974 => 2.1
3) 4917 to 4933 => 2.3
